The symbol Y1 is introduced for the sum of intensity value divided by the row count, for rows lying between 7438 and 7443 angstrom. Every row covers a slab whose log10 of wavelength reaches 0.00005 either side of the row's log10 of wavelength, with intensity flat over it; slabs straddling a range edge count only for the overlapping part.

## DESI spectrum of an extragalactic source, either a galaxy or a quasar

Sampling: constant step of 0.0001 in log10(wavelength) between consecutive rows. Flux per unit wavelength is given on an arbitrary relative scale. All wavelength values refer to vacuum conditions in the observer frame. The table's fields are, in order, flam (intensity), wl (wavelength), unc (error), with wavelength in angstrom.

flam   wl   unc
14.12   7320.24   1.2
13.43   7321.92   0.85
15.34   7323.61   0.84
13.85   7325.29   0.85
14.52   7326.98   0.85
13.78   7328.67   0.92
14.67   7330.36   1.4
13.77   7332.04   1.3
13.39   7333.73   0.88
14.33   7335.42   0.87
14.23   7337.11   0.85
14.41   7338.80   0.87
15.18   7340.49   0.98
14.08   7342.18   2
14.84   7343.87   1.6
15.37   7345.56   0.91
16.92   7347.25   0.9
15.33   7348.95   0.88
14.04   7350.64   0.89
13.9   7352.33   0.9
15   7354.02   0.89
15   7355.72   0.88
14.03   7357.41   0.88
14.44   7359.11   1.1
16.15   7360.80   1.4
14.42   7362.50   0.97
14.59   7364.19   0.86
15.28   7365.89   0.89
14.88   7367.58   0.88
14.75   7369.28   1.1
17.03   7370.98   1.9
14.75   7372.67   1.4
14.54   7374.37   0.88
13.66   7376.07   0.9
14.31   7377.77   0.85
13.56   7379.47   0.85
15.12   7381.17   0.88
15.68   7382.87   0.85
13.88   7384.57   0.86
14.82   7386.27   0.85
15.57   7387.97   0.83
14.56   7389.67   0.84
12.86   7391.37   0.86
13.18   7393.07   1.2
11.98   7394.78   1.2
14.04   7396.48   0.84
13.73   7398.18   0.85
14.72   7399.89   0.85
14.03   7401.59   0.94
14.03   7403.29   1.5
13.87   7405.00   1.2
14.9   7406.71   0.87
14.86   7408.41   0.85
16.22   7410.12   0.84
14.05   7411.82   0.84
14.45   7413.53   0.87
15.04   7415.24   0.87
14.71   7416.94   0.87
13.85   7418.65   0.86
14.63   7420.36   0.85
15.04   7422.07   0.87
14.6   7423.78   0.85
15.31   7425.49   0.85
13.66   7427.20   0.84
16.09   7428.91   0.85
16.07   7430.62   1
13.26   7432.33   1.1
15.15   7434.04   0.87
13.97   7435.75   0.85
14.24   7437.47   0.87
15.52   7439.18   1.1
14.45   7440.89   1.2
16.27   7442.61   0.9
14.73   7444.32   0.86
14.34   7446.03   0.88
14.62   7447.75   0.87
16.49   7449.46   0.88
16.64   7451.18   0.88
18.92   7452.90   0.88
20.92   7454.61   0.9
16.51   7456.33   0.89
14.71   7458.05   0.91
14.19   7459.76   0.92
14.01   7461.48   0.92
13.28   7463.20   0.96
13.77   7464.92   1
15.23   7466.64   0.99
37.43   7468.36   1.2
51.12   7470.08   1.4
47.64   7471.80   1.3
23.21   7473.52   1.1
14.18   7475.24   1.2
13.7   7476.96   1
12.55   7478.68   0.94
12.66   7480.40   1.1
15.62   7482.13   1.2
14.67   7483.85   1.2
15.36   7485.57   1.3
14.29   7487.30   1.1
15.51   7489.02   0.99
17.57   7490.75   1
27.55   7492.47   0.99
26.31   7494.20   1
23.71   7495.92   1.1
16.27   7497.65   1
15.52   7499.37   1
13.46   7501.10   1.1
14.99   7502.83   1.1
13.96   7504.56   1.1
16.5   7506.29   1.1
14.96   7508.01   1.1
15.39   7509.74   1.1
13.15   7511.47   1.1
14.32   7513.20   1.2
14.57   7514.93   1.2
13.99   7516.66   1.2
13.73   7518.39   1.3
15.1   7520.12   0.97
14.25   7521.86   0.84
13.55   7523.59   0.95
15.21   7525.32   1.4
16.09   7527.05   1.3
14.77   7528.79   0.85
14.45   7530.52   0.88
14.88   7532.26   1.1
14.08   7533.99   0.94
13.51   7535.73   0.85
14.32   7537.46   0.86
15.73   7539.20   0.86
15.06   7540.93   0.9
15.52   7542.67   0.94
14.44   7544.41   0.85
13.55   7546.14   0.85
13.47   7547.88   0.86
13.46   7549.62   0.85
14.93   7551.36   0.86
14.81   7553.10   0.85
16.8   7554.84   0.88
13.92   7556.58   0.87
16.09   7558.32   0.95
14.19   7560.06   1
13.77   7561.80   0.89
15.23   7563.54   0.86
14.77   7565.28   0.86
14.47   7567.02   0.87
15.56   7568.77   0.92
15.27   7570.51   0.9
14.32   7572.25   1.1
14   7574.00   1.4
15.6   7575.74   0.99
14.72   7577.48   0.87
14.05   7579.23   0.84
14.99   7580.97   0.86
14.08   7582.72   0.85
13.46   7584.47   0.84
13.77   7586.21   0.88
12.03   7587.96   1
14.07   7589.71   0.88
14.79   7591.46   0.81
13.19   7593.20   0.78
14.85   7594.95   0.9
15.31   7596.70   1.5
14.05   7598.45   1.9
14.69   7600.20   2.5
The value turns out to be 15.4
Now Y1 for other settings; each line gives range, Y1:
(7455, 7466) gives 14.4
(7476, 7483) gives 13.6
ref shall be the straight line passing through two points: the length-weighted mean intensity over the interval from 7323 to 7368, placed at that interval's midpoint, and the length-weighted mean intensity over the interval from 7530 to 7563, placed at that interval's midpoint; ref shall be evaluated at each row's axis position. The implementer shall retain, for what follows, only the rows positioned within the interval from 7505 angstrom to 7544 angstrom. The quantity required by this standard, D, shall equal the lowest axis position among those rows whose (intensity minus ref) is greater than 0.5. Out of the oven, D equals 7506.29 angstrom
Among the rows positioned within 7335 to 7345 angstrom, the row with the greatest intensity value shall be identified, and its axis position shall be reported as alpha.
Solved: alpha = 7340.49 angstrom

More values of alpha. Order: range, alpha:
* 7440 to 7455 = 7454.61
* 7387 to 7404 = 7387.97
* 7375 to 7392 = 7382.87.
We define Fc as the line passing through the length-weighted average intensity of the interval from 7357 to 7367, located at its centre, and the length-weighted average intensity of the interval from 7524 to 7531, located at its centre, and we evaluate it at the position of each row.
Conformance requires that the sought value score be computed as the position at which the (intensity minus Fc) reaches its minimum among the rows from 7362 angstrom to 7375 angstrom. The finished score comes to 7362.50 angstrom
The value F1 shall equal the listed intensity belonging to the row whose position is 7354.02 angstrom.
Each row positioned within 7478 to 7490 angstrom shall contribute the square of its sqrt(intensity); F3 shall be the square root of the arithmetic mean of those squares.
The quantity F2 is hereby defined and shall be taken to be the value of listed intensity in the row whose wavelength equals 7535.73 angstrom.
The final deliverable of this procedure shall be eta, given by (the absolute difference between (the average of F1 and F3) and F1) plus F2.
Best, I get 19.1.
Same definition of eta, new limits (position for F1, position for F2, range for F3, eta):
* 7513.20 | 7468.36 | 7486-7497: 42.3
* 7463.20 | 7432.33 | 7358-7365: 18.0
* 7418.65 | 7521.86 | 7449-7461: 19.1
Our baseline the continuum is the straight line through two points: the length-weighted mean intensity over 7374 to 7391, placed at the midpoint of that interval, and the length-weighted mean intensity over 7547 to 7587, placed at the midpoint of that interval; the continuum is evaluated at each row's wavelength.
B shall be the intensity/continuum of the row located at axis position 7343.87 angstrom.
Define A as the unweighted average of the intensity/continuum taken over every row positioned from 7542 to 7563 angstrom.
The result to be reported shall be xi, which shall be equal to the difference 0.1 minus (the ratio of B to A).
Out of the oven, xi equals -0.92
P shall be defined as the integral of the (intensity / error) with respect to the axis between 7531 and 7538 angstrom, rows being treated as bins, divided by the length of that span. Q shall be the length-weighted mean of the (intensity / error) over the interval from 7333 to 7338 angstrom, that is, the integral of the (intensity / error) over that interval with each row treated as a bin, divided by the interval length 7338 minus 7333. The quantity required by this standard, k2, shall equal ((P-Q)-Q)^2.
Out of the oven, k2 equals 291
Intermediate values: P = 15.3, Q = 16.2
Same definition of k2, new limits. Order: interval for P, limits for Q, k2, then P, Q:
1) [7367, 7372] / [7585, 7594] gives 352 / 12.8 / 15.8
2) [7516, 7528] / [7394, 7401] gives 288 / 13.2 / 15.1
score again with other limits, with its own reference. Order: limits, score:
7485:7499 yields 7487.30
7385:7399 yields 7394.78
